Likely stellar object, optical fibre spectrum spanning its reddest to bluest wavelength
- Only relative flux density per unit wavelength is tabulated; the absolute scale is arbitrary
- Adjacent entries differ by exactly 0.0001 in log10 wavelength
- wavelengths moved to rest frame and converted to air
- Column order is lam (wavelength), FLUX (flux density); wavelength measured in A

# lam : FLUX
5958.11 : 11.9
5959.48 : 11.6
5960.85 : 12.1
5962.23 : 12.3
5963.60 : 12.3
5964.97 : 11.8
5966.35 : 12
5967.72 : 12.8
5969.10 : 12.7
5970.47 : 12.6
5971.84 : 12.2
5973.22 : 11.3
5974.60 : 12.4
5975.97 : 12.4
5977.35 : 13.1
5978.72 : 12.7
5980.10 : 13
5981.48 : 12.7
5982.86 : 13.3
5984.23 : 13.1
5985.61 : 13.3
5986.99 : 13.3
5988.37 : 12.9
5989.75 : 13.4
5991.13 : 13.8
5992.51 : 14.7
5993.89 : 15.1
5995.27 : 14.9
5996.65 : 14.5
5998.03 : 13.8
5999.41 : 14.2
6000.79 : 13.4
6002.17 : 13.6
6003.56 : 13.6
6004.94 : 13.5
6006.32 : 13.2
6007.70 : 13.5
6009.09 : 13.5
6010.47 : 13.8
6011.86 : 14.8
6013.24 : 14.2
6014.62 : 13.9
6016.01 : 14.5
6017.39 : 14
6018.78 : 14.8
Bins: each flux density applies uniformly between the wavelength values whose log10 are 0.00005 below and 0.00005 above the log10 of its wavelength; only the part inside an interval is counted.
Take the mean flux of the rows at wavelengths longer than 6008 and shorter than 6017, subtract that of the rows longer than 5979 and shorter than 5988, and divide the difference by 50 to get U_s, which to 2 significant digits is 0.020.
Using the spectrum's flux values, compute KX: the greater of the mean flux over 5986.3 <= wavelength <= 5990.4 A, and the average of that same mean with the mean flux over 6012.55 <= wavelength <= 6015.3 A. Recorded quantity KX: 13.6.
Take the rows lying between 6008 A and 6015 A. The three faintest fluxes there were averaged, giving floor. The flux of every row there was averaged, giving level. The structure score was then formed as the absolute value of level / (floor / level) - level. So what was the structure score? 0.3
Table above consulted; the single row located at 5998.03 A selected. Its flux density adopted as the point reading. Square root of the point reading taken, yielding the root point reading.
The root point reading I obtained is 3.71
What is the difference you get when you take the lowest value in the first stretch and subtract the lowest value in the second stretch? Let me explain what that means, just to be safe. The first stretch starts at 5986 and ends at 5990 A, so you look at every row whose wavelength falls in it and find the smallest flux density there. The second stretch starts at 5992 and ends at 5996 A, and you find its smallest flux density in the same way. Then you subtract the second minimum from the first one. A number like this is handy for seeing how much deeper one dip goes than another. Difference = -1.8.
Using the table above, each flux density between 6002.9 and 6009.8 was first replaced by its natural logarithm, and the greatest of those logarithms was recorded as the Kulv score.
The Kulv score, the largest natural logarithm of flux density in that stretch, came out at 2.61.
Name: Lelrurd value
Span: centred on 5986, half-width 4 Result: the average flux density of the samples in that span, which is 13.2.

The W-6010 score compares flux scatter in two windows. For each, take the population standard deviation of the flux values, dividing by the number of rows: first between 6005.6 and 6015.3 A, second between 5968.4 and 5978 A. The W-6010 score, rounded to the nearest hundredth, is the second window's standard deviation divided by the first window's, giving 1.05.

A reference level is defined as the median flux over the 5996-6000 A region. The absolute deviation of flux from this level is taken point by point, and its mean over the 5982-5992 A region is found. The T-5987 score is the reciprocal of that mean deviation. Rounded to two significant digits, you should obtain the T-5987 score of 1.1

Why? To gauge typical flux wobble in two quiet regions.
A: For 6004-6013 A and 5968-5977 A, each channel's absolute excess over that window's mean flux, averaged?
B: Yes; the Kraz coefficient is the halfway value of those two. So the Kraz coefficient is 0.37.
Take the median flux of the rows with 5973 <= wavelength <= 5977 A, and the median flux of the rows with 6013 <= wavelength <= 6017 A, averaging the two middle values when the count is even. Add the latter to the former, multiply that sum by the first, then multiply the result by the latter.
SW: 4684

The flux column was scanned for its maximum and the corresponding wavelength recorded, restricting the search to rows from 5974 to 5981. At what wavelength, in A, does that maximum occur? 5977.35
